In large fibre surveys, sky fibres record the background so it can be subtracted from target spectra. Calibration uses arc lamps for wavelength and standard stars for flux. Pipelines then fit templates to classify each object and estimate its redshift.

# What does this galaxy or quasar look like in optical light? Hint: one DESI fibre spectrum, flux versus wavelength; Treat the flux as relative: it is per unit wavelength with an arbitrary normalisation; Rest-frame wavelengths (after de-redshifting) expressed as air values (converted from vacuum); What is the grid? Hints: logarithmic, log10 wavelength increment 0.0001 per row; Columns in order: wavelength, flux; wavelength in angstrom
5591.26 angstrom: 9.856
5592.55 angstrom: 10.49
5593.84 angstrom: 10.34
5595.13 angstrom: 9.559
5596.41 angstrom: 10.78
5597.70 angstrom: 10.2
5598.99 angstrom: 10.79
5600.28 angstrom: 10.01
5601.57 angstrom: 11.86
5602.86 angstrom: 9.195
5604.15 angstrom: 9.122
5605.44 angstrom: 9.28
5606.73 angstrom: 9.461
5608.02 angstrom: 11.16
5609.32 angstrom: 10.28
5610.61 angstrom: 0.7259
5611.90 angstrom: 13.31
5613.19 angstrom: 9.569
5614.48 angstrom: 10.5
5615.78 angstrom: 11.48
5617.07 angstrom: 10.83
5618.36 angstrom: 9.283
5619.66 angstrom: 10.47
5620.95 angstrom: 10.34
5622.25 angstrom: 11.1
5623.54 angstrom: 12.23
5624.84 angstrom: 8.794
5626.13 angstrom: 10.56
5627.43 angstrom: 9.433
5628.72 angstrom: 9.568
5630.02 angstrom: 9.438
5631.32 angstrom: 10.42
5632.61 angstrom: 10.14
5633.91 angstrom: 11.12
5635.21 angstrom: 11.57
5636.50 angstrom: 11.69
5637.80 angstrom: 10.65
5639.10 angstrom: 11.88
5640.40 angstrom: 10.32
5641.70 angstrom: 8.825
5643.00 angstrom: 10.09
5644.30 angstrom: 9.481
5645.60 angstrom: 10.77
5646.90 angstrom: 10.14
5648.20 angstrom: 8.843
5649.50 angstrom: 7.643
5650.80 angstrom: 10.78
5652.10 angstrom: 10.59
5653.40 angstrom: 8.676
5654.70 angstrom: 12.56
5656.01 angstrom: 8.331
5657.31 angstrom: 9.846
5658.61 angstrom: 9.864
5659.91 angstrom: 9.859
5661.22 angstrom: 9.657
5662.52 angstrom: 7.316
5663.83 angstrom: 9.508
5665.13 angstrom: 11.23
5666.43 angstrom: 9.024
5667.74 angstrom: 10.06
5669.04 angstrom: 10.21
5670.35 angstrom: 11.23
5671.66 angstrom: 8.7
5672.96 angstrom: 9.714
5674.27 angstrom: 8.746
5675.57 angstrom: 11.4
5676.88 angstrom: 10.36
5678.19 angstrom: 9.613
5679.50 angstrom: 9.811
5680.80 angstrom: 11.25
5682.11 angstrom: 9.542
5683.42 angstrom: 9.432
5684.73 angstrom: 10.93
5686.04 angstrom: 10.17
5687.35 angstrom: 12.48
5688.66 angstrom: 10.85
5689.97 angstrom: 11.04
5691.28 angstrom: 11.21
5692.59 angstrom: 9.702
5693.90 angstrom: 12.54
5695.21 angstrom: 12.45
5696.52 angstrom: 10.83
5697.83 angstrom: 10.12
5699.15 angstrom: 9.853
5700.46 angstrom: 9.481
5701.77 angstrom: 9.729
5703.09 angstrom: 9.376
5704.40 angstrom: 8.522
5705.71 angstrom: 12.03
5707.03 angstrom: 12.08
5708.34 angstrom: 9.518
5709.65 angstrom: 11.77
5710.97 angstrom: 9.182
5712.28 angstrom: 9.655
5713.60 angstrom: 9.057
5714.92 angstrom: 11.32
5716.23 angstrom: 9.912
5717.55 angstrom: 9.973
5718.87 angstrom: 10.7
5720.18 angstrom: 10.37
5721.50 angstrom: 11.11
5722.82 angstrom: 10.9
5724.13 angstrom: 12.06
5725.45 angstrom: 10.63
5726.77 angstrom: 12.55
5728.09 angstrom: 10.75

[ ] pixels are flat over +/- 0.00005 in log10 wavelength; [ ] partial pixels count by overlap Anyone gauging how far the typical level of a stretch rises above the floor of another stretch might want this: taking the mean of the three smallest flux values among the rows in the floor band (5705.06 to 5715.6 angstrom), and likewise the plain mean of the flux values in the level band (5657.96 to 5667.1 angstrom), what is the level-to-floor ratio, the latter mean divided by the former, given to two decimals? 1.03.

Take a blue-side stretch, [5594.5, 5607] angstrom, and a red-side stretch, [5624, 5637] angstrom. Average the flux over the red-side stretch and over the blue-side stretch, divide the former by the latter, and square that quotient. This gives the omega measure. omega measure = 1.05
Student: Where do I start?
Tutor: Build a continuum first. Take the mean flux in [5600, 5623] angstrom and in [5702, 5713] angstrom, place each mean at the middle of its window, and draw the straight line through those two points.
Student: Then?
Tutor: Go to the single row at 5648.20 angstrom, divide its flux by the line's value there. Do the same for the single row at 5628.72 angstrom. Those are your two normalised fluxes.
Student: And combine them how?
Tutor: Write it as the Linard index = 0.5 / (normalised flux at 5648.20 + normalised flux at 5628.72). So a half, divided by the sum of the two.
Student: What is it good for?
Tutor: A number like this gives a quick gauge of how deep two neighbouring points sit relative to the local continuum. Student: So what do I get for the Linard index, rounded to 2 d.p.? 0.27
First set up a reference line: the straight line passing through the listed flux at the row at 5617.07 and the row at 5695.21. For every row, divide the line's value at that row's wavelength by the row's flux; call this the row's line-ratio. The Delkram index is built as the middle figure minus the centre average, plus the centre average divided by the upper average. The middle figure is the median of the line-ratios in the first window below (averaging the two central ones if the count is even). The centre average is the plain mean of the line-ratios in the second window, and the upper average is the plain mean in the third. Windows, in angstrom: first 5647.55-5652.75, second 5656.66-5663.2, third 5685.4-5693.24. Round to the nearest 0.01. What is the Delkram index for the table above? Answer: 1.04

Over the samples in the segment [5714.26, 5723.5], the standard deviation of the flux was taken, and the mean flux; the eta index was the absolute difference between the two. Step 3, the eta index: 10.1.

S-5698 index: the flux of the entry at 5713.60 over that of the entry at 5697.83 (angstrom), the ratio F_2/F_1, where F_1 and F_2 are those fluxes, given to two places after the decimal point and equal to 0.89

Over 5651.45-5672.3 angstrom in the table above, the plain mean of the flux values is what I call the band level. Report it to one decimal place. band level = 9.8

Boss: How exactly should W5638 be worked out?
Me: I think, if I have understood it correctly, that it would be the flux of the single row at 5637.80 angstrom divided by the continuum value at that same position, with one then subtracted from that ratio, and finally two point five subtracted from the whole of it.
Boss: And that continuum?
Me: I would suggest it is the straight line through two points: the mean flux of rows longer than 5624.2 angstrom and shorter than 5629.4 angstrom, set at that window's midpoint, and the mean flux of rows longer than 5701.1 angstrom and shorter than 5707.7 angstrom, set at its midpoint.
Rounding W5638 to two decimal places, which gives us -2.40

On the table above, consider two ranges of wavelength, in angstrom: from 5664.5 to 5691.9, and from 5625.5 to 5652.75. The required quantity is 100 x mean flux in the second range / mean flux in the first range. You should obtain 99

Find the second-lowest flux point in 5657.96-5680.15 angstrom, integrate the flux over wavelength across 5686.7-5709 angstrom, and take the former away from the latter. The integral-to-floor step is 230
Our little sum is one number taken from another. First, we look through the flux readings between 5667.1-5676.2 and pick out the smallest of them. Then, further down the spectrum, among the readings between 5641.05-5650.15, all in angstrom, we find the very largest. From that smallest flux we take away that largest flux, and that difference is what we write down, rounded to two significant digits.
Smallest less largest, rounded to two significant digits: -2.1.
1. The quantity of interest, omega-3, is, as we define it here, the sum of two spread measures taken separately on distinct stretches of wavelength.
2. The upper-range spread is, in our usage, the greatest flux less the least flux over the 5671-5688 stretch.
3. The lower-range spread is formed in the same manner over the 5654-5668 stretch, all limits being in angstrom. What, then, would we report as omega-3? 9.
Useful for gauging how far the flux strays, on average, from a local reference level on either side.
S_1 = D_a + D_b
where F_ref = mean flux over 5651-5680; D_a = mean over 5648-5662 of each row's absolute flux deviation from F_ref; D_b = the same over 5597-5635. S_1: 2.1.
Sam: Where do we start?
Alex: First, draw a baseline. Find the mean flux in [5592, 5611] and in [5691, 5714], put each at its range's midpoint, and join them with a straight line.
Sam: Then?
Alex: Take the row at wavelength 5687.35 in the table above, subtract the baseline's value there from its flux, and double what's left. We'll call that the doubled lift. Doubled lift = 4.4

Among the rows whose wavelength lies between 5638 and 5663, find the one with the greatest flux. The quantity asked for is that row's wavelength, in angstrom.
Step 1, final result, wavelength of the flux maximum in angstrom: 5654.70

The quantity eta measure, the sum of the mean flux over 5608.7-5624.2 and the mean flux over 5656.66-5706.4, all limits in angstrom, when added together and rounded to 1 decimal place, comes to 20.2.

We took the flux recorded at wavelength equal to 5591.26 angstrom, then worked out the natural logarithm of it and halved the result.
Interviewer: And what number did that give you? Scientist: 1.14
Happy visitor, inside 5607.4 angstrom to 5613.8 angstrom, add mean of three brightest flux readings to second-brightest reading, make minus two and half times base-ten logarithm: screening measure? -3.39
